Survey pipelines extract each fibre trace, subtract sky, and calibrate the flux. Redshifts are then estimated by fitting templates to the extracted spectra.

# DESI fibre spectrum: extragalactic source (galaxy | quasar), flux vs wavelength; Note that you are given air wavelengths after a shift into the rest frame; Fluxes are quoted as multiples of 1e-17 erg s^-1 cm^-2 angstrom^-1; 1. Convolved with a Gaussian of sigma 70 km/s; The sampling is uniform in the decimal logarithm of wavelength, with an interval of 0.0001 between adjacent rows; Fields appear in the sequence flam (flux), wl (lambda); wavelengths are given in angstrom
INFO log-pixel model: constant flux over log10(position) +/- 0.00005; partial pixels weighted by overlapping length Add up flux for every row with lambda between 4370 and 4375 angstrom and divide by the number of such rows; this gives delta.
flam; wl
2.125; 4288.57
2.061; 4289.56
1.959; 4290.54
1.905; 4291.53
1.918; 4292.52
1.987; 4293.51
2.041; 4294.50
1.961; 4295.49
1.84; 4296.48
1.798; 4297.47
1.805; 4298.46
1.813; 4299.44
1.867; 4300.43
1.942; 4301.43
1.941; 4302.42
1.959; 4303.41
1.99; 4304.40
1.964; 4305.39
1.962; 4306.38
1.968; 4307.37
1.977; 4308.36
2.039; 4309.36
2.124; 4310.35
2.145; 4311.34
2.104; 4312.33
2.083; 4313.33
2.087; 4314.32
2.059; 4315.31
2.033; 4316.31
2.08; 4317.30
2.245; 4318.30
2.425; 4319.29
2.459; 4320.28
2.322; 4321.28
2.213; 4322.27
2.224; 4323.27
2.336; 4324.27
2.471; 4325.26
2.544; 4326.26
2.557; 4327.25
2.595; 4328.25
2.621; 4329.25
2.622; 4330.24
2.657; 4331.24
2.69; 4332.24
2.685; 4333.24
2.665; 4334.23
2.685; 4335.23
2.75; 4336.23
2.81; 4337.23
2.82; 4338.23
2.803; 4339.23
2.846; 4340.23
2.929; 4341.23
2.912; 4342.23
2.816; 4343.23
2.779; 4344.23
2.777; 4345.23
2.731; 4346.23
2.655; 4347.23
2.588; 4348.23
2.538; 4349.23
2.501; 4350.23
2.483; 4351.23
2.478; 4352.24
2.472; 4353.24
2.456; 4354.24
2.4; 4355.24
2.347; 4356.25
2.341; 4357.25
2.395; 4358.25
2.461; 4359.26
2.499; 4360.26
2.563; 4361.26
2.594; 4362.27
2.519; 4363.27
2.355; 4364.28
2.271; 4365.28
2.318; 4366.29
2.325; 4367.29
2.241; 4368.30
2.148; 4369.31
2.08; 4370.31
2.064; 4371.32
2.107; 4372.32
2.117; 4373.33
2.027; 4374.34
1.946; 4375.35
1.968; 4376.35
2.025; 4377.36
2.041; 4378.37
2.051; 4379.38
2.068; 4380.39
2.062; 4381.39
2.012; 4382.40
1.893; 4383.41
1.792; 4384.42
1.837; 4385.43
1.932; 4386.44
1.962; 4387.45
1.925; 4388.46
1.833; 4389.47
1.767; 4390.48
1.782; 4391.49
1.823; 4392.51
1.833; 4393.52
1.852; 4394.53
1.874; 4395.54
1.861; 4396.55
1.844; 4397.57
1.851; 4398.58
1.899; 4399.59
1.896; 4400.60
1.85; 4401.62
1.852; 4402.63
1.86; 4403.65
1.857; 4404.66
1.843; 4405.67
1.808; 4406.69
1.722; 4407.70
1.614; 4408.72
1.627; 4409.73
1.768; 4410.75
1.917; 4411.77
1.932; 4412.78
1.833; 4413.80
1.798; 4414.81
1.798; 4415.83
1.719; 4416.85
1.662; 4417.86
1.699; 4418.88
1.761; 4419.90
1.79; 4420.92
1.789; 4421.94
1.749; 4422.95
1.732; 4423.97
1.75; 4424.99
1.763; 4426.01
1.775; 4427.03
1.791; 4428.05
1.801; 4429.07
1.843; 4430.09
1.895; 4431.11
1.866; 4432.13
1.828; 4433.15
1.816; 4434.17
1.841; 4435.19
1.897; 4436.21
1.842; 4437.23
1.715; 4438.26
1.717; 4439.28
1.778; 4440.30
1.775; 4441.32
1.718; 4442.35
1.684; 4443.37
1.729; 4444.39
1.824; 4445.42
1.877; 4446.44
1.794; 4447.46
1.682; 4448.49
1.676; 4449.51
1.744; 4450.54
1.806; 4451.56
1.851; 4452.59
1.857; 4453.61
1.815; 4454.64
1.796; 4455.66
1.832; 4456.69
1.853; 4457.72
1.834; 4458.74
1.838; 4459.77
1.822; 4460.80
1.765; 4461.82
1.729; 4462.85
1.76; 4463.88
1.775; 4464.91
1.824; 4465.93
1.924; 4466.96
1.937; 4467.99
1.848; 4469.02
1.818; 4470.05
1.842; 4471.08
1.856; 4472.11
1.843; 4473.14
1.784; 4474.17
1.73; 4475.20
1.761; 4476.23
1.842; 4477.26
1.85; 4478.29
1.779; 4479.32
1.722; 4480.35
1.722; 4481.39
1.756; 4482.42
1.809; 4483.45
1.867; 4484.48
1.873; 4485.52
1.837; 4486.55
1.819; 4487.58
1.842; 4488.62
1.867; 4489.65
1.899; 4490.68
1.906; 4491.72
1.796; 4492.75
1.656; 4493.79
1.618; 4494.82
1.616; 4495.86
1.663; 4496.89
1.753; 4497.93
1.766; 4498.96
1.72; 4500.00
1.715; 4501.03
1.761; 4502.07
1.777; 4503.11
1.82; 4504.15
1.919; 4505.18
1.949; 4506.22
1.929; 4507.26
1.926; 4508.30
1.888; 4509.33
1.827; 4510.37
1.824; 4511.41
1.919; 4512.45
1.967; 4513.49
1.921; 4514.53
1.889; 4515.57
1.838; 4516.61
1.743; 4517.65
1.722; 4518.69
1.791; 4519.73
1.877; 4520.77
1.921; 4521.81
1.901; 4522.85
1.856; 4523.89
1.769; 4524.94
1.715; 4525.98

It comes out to 2.08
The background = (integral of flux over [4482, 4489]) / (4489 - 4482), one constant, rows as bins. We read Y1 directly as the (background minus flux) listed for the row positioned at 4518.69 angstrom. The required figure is 0.1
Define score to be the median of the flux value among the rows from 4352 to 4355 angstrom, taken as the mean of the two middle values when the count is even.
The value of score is 2.5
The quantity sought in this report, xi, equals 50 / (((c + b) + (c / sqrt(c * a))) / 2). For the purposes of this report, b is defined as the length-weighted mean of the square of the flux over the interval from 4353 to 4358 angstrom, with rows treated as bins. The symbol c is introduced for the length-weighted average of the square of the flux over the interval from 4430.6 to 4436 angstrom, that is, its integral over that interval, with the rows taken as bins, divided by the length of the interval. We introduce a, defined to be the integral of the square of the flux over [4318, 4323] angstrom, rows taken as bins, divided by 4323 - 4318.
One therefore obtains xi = 10.0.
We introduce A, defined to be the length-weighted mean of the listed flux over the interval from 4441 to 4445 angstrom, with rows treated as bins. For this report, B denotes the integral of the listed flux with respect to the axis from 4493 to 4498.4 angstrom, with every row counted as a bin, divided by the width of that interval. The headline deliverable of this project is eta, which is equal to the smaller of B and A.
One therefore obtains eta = 1.67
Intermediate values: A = 1.72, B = 1.67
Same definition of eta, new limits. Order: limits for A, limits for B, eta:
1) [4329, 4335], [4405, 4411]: 1.73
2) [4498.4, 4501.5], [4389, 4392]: 1.74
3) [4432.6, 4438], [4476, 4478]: 1.81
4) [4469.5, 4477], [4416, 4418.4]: 1.71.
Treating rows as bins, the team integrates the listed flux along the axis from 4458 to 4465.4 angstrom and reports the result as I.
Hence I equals 13.3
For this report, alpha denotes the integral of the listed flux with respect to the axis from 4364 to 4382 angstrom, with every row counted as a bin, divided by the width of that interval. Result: 2.12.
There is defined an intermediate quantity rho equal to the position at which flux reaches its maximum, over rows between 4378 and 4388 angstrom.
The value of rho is 4380.39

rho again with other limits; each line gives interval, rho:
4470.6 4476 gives 4472.11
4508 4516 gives 4513.49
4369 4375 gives 4369.31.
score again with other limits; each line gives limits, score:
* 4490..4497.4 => 1.7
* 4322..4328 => 2.4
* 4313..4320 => 2.1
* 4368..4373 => 2.1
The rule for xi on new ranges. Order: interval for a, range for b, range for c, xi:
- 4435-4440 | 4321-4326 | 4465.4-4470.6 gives 10.1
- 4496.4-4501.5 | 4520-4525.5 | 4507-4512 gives 12.4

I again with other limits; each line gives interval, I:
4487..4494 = 12.8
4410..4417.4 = 13.4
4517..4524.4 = 13.6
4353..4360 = 16.9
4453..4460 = 12.8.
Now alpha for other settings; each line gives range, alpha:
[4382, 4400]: 1.86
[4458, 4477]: 1.82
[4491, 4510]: 1.79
